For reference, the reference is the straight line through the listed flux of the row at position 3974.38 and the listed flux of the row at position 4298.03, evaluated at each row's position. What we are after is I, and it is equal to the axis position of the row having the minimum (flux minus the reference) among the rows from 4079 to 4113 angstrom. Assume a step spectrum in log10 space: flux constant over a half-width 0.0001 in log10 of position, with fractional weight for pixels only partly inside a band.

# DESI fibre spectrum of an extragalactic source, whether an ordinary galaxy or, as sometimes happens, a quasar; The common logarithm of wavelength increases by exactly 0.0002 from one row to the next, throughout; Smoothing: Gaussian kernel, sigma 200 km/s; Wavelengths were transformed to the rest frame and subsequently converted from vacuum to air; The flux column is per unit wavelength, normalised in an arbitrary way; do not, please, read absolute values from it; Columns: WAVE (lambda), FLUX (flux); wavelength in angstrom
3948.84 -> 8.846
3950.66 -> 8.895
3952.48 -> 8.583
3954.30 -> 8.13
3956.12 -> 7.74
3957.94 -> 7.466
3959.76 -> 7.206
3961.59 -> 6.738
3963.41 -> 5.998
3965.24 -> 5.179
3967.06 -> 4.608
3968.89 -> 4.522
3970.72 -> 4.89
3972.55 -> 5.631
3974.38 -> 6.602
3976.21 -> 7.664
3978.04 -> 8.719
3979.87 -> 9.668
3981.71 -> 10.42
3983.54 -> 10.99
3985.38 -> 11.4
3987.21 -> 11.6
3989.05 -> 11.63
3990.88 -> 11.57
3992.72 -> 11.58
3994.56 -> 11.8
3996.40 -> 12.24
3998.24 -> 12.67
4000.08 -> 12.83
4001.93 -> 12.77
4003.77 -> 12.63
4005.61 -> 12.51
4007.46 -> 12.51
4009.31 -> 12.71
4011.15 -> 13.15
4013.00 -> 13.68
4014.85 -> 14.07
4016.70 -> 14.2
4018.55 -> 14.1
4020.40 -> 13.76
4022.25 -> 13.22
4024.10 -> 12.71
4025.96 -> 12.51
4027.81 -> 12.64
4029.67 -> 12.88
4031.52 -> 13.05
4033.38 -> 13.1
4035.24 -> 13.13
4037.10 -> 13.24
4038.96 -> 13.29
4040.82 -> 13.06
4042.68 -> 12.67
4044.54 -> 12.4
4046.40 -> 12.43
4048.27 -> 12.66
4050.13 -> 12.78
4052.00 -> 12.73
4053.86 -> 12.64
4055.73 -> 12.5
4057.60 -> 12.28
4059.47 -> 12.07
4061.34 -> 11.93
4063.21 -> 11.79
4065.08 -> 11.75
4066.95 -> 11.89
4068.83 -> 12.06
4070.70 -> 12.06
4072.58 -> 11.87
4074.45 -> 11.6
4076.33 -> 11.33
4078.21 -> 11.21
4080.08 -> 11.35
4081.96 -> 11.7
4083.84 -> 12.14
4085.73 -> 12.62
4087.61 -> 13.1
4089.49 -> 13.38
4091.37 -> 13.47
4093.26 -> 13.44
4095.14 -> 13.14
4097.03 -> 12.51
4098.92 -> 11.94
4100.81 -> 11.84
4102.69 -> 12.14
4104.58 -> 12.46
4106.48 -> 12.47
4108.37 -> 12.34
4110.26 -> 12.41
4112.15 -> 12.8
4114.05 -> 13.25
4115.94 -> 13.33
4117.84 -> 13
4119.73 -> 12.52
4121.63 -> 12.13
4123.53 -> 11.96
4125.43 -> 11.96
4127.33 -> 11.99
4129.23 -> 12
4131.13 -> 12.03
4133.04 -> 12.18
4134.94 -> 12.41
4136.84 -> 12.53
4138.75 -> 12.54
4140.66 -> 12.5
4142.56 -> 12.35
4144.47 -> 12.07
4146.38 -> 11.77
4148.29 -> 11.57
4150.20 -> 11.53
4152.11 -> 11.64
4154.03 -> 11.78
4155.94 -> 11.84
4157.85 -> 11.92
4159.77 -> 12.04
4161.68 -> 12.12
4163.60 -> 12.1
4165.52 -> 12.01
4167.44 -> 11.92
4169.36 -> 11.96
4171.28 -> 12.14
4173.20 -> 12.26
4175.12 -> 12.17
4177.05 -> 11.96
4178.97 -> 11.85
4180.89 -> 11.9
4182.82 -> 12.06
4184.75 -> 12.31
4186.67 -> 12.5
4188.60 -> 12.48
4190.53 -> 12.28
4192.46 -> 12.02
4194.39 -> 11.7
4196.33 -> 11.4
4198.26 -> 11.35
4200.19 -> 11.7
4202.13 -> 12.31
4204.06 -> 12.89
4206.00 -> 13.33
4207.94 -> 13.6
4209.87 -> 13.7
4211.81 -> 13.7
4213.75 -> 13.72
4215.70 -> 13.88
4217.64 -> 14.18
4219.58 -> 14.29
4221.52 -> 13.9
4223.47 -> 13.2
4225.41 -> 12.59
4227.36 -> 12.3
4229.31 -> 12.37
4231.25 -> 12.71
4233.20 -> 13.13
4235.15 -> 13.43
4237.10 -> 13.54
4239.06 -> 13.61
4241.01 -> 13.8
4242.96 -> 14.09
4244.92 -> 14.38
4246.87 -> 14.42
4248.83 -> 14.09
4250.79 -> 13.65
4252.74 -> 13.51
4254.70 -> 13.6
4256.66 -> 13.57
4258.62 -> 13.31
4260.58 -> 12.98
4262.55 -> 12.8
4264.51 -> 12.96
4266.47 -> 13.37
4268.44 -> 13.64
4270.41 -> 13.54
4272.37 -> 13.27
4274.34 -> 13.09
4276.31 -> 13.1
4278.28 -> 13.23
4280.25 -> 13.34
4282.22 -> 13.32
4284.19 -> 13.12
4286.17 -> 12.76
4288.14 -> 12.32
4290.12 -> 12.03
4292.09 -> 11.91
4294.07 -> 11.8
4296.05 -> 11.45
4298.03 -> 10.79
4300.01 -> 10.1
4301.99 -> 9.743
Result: 4080.08 angstrom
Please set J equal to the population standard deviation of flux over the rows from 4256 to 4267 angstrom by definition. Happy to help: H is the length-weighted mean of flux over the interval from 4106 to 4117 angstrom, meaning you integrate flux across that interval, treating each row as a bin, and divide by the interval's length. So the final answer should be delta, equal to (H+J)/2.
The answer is 6.5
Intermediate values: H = 12.8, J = 0.3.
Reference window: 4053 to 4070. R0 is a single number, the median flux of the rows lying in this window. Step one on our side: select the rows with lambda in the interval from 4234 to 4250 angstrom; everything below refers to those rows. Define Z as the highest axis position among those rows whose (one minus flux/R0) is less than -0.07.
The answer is 4248.83 angstrom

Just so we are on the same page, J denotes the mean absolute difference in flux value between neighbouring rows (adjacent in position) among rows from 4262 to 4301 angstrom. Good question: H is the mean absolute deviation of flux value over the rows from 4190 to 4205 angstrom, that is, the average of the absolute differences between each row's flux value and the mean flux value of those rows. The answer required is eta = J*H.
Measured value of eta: 0.11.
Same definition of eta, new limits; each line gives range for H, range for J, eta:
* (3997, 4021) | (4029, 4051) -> 0.09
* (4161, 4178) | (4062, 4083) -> 0.02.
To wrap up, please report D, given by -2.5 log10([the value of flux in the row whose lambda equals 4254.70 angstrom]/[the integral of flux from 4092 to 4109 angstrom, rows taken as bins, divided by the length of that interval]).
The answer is -0.09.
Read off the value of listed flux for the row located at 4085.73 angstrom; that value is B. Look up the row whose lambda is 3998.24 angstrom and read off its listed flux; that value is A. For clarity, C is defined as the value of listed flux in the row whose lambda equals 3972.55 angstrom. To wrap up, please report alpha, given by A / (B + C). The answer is 0.69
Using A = 12.67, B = 12.62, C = 5.631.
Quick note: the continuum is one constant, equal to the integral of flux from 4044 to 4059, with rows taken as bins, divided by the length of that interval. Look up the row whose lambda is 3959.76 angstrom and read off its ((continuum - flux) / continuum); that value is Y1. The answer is 0.43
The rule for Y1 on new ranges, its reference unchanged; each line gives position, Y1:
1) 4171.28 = 0.03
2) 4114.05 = -0.06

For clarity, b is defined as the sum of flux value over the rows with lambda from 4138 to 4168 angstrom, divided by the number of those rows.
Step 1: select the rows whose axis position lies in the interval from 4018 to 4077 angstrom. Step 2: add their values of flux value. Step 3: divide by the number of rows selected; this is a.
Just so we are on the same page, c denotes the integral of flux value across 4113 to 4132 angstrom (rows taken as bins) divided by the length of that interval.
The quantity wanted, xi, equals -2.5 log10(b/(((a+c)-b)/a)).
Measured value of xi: -2.66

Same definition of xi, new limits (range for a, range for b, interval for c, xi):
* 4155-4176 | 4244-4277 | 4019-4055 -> -2.88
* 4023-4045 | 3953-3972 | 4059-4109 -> -1.58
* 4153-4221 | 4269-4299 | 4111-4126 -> -2.75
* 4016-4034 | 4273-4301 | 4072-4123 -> -2.72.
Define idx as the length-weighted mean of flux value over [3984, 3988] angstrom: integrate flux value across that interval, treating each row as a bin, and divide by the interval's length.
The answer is 11.4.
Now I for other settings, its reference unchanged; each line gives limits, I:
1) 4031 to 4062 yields 4061.34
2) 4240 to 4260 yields 4258.62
